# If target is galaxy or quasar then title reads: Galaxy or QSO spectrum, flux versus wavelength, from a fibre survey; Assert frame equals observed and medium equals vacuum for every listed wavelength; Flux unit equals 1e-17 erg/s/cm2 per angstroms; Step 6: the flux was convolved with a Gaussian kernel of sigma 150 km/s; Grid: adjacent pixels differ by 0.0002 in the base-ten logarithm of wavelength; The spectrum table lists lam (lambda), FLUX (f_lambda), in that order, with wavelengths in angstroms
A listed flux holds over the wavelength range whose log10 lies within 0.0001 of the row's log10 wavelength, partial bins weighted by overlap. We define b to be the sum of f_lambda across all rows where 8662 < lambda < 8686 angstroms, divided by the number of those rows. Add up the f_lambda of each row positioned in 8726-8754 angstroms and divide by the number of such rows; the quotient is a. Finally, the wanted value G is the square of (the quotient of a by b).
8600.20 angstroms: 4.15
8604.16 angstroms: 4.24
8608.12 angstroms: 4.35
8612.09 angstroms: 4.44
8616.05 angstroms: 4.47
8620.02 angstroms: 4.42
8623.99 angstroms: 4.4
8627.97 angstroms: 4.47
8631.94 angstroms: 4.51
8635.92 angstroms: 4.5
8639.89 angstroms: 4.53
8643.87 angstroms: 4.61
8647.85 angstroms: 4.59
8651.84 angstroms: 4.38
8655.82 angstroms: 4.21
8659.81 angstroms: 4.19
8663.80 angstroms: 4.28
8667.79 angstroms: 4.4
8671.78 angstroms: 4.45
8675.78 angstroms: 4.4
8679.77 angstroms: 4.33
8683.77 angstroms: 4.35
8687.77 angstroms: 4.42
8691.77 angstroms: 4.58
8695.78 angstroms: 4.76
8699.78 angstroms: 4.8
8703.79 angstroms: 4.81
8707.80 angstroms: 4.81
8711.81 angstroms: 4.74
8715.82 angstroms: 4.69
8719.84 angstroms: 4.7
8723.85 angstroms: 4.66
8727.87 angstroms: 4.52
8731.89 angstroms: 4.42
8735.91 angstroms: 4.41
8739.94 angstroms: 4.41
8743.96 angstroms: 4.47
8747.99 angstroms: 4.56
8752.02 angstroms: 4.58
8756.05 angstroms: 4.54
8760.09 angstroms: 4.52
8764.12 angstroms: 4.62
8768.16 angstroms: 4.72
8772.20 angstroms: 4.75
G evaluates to 1.05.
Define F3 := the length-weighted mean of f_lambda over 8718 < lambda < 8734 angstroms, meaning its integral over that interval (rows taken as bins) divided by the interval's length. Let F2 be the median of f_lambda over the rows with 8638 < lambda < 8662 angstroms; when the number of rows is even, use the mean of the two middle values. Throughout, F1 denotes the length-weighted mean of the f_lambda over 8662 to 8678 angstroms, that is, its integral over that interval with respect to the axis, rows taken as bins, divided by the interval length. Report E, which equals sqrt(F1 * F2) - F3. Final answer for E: -0.16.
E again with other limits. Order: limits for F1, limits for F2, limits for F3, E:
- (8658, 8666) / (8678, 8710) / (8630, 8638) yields -0.06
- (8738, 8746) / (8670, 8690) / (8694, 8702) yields -0.36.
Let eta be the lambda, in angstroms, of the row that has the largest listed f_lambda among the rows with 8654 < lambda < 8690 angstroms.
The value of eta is 8671.78 angstroms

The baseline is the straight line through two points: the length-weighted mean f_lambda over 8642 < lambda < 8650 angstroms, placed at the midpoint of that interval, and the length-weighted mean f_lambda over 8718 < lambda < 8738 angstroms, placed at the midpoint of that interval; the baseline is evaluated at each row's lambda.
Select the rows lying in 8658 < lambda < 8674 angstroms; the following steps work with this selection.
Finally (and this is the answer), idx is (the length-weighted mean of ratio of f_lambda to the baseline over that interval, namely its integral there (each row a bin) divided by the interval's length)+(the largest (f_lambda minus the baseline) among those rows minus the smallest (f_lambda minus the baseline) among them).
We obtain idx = 1.21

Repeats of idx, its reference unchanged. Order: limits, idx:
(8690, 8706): 1.28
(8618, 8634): 1.08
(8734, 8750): 1.14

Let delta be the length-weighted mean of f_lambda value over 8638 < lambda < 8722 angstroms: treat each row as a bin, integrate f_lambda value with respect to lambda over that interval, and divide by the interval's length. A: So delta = 4.53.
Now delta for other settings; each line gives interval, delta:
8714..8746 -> 4.53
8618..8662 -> 4.44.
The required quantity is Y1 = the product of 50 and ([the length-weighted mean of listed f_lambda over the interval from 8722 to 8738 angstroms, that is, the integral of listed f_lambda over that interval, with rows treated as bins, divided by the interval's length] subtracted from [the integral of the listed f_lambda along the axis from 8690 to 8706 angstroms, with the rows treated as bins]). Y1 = 3567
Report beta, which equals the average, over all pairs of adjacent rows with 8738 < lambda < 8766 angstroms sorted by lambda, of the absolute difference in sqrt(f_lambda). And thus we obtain 0.0129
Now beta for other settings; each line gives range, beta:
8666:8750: 0.0143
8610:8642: 0.0085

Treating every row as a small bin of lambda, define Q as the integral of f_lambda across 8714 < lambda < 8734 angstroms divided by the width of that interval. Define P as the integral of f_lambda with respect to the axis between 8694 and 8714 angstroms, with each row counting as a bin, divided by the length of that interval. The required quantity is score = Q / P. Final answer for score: 0.96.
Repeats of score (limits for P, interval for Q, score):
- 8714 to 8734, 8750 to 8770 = 1.00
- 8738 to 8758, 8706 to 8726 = 1.05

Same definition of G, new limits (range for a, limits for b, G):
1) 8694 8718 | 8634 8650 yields 1.09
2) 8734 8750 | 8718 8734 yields 0.95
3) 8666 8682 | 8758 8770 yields 0.90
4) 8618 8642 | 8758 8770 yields 0.94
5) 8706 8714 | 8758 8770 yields 1.07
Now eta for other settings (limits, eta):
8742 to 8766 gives 8764.12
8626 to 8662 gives 8643.87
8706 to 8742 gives 8707.80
